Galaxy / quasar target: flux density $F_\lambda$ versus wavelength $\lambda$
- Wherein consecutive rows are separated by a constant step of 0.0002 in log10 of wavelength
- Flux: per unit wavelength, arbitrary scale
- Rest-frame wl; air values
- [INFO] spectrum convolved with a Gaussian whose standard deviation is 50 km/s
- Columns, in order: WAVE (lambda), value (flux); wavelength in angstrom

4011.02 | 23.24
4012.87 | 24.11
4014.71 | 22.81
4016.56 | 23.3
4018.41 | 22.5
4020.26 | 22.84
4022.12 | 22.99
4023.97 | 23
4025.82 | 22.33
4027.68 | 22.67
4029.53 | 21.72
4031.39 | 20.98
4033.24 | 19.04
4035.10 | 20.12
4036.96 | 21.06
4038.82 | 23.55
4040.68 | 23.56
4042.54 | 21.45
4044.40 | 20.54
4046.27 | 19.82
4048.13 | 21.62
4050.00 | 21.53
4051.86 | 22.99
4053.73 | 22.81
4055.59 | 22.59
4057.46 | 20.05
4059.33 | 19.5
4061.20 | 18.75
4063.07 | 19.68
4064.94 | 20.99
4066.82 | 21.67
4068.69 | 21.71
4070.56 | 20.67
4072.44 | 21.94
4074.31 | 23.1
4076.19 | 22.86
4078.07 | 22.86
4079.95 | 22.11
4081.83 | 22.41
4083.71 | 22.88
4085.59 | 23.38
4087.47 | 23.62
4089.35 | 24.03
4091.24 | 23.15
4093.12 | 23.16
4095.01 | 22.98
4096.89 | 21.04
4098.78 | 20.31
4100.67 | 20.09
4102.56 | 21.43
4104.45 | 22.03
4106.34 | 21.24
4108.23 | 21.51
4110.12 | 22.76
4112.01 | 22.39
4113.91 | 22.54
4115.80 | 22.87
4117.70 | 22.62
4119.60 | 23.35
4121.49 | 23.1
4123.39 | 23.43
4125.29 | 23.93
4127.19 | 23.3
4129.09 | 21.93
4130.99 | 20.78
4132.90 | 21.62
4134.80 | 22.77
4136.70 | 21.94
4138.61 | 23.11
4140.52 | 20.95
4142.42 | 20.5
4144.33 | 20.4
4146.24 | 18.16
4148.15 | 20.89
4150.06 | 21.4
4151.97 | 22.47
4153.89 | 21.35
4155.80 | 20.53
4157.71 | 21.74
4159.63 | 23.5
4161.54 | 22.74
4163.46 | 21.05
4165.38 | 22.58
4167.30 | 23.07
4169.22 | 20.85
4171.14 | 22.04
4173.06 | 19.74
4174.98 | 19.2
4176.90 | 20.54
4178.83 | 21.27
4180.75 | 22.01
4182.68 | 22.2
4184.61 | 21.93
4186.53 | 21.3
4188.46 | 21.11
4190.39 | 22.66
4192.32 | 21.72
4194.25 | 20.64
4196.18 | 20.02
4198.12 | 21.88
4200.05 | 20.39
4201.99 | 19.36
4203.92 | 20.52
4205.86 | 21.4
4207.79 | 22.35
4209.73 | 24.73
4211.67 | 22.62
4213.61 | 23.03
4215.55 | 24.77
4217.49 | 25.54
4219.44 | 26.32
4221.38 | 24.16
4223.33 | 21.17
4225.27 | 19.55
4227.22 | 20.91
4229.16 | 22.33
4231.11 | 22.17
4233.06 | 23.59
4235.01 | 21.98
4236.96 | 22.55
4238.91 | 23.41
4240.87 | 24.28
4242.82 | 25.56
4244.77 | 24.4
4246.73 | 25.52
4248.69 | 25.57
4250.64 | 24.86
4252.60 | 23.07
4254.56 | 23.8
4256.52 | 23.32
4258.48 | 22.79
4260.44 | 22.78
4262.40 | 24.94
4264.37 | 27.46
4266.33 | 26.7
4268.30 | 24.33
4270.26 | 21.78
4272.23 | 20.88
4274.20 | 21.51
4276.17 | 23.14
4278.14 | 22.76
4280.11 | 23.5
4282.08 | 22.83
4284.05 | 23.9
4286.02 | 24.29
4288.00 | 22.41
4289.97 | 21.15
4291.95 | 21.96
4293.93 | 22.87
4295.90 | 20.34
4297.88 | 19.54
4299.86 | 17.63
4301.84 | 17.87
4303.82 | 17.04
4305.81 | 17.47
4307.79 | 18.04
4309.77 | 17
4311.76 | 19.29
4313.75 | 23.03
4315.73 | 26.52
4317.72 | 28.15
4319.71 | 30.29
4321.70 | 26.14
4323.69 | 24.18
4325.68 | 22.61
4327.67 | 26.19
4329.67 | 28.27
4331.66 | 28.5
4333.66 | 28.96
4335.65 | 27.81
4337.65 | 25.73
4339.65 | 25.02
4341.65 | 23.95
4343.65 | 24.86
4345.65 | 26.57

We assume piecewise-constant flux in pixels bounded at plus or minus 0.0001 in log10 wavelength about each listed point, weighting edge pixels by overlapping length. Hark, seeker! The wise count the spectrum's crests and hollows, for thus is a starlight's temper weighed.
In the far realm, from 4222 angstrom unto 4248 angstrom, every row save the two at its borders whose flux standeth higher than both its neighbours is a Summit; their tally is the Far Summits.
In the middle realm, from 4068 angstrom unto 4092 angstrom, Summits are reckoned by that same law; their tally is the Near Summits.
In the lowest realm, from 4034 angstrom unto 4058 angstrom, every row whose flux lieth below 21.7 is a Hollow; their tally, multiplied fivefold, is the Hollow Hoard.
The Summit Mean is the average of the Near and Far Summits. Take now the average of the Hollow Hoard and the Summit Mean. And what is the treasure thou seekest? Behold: 21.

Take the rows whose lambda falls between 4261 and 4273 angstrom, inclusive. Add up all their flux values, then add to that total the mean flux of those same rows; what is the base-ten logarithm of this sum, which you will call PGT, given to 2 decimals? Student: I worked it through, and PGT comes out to 2.23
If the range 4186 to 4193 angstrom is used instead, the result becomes 2.04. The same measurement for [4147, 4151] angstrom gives 1.80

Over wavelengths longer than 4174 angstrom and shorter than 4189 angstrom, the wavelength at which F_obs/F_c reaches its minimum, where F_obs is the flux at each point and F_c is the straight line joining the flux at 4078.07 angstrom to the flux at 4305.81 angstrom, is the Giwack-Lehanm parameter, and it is 4174.98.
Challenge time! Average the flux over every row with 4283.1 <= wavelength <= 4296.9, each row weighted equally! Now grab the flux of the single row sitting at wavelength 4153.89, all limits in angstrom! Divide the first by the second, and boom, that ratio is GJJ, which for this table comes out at 1.05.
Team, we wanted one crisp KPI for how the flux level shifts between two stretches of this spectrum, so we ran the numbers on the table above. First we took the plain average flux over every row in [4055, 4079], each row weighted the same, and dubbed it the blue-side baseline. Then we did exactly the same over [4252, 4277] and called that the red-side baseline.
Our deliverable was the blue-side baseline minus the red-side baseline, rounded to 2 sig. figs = -2.3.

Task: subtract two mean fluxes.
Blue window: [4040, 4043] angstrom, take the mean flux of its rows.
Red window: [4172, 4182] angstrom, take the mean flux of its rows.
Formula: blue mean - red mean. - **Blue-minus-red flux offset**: 2.0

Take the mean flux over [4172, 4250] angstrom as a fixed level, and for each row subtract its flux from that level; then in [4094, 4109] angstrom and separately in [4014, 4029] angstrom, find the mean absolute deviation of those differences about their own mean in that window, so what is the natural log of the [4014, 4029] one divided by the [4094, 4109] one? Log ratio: -1.1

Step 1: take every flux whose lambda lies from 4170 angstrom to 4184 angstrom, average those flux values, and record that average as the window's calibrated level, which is 21.0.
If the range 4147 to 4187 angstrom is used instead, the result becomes 21.5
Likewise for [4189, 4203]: 21.0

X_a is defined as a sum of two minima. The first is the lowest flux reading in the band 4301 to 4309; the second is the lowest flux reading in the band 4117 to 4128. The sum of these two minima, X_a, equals 39.7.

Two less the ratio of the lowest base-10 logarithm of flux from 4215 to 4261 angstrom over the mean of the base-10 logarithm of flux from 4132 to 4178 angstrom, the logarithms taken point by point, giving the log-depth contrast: 1.03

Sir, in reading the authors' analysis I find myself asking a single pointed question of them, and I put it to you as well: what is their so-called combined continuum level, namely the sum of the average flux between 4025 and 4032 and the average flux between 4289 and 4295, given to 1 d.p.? 43.9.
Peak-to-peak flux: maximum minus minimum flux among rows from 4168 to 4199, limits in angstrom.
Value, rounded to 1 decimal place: 3.5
